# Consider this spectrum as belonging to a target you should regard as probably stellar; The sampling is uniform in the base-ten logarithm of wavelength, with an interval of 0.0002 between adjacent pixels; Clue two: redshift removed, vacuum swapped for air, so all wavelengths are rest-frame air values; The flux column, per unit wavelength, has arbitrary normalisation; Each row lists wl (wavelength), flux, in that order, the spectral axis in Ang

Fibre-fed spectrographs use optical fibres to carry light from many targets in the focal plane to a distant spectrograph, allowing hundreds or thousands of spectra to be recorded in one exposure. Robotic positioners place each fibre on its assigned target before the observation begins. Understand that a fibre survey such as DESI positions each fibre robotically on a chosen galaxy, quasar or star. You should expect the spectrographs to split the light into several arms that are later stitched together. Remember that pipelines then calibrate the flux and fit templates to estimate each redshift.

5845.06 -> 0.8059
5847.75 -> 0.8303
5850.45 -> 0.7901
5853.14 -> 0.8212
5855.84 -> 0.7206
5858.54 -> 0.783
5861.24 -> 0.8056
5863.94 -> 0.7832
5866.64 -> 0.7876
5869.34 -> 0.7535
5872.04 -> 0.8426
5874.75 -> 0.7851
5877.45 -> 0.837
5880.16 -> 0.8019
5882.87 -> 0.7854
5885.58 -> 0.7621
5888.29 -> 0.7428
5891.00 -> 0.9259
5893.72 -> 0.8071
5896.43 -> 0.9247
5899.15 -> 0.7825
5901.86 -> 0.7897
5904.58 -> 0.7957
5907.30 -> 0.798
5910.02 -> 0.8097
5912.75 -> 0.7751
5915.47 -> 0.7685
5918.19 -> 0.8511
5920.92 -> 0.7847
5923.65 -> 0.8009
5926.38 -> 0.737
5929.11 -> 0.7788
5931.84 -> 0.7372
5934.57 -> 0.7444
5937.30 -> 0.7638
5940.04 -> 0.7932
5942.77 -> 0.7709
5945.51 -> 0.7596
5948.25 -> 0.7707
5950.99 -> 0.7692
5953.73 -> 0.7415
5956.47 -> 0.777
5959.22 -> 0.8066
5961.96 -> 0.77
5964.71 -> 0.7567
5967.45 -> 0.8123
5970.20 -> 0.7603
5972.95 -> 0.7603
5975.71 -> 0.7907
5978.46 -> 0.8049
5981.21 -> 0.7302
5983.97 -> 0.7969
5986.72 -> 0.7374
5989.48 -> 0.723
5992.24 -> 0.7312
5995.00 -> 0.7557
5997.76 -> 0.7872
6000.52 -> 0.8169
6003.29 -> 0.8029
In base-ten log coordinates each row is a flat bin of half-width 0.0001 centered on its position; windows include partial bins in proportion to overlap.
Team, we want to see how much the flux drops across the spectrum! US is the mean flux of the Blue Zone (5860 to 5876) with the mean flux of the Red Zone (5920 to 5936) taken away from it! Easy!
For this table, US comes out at 0.03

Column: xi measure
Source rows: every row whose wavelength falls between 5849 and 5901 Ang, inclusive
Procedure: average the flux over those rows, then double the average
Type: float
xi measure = 1.60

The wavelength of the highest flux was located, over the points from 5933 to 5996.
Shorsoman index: 5967.45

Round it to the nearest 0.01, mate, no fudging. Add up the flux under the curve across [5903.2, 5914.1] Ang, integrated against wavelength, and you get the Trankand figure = 8.65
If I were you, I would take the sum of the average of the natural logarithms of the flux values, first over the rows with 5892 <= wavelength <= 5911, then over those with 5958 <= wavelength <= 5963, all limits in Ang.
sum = -0.44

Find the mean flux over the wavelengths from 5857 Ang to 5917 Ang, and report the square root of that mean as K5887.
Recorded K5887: 0.896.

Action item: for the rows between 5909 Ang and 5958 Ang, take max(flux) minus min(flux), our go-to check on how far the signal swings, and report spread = 0.11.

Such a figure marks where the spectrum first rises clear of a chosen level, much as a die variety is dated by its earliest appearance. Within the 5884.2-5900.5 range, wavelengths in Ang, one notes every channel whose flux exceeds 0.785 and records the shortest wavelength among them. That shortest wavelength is 5891.00 Ang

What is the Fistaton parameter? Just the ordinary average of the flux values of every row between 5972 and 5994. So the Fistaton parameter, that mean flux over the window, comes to 0.759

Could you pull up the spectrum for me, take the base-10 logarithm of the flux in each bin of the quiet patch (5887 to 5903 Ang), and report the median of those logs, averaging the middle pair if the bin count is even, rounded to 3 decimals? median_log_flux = -0.098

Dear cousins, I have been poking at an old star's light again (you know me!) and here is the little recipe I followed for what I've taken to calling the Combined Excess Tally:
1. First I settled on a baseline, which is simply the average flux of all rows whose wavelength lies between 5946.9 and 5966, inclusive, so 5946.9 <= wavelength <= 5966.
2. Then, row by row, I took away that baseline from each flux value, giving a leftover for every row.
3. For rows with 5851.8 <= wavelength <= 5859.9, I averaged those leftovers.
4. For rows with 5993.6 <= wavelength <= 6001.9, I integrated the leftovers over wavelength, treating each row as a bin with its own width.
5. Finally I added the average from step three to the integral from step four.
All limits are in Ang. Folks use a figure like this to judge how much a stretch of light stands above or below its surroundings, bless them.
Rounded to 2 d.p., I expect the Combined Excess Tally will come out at 0.14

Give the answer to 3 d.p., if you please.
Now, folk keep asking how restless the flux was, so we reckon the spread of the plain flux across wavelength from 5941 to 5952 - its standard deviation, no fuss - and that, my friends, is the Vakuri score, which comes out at 0.005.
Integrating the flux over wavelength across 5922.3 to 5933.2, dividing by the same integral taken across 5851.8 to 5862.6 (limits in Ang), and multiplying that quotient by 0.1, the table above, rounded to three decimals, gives 0.099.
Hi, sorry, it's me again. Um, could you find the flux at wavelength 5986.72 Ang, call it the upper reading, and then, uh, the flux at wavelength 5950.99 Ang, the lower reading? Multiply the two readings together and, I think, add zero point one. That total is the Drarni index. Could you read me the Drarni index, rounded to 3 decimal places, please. 0.667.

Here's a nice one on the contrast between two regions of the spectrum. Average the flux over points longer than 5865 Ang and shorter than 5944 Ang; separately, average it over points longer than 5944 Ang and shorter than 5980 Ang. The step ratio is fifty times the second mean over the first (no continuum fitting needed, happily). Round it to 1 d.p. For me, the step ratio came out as 48.8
